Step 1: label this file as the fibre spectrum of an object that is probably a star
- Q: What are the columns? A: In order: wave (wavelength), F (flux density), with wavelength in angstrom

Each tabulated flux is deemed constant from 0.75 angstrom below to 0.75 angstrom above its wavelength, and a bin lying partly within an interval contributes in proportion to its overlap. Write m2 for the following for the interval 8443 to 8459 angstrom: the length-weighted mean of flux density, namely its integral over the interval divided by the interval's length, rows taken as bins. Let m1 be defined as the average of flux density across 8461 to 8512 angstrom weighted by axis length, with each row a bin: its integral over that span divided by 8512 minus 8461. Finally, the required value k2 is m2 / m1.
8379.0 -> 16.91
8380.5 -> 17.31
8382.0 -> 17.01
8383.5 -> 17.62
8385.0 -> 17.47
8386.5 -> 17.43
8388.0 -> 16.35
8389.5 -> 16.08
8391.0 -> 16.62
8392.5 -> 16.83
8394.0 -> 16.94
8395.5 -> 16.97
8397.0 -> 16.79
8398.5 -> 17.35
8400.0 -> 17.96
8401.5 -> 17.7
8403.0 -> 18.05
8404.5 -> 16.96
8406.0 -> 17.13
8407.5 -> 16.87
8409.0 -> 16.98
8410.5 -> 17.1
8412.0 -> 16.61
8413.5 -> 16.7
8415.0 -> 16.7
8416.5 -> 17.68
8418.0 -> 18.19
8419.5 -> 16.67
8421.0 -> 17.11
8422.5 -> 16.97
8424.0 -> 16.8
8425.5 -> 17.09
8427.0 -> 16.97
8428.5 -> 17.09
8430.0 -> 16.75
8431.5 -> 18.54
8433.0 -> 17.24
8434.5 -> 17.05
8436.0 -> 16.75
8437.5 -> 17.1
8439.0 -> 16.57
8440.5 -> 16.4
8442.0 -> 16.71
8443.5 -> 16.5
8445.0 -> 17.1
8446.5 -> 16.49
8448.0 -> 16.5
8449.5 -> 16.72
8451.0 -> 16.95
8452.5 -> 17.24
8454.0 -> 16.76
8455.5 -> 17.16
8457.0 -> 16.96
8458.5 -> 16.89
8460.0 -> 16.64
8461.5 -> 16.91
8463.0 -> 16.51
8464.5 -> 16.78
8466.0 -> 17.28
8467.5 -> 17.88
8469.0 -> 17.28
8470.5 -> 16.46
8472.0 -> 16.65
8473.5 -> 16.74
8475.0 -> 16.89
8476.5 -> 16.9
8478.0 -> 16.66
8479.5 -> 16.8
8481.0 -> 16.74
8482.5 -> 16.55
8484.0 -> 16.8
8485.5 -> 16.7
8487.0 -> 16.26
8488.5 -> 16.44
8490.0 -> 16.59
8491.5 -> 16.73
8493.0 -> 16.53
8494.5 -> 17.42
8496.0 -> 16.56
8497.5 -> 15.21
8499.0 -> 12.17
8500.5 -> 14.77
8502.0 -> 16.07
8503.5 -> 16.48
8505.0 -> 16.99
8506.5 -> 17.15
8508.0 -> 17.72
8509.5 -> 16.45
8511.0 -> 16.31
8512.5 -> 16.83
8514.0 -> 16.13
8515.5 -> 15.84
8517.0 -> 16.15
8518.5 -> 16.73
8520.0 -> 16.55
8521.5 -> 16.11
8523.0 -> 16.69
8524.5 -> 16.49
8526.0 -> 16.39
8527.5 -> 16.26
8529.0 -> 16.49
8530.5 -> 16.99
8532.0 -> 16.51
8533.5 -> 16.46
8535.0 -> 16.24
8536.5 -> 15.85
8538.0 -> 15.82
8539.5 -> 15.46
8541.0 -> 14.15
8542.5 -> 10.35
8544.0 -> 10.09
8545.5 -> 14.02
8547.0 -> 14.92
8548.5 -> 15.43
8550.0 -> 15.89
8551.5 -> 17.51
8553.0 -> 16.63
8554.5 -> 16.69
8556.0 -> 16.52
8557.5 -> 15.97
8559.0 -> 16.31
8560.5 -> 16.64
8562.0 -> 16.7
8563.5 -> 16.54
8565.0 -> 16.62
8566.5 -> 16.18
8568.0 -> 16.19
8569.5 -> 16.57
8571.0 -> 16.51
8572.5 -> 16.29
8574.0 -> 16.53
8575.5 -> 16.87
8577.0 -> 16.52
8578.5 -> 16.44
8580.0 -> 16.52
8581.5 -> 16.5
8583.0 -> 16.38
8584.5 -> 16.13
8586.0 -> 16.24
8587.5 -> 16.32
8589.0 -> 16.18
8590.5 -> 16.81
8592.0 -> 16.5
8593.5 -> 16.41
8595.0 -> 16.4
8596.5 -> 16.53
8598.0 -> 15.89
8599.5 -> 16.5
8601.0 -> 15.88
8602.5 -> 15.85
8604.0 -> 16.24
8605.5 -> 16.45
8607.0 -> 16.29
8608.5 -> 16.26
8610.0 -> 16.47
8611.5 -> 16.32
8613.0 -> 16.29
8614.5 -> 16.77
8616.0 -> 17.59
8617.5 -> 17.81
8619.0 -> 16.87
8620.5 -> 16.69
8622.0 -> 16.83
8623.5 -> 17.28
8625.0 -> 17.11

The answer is 1.02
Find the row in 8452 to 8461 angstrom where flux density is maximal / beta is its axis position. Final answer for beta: 8452.5 angstrom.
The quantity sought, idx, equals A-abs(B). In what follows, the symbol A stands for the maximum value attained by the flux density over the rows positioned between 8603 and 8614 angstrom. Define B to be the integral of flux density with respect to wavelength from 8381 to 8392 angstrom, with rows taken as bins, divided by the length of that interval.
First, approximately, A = 16.47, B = 16.9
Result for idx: -0.5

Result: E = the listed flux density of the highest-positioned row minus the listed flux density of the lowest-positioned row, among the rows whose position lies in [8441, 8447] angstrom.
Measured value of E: -0.2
